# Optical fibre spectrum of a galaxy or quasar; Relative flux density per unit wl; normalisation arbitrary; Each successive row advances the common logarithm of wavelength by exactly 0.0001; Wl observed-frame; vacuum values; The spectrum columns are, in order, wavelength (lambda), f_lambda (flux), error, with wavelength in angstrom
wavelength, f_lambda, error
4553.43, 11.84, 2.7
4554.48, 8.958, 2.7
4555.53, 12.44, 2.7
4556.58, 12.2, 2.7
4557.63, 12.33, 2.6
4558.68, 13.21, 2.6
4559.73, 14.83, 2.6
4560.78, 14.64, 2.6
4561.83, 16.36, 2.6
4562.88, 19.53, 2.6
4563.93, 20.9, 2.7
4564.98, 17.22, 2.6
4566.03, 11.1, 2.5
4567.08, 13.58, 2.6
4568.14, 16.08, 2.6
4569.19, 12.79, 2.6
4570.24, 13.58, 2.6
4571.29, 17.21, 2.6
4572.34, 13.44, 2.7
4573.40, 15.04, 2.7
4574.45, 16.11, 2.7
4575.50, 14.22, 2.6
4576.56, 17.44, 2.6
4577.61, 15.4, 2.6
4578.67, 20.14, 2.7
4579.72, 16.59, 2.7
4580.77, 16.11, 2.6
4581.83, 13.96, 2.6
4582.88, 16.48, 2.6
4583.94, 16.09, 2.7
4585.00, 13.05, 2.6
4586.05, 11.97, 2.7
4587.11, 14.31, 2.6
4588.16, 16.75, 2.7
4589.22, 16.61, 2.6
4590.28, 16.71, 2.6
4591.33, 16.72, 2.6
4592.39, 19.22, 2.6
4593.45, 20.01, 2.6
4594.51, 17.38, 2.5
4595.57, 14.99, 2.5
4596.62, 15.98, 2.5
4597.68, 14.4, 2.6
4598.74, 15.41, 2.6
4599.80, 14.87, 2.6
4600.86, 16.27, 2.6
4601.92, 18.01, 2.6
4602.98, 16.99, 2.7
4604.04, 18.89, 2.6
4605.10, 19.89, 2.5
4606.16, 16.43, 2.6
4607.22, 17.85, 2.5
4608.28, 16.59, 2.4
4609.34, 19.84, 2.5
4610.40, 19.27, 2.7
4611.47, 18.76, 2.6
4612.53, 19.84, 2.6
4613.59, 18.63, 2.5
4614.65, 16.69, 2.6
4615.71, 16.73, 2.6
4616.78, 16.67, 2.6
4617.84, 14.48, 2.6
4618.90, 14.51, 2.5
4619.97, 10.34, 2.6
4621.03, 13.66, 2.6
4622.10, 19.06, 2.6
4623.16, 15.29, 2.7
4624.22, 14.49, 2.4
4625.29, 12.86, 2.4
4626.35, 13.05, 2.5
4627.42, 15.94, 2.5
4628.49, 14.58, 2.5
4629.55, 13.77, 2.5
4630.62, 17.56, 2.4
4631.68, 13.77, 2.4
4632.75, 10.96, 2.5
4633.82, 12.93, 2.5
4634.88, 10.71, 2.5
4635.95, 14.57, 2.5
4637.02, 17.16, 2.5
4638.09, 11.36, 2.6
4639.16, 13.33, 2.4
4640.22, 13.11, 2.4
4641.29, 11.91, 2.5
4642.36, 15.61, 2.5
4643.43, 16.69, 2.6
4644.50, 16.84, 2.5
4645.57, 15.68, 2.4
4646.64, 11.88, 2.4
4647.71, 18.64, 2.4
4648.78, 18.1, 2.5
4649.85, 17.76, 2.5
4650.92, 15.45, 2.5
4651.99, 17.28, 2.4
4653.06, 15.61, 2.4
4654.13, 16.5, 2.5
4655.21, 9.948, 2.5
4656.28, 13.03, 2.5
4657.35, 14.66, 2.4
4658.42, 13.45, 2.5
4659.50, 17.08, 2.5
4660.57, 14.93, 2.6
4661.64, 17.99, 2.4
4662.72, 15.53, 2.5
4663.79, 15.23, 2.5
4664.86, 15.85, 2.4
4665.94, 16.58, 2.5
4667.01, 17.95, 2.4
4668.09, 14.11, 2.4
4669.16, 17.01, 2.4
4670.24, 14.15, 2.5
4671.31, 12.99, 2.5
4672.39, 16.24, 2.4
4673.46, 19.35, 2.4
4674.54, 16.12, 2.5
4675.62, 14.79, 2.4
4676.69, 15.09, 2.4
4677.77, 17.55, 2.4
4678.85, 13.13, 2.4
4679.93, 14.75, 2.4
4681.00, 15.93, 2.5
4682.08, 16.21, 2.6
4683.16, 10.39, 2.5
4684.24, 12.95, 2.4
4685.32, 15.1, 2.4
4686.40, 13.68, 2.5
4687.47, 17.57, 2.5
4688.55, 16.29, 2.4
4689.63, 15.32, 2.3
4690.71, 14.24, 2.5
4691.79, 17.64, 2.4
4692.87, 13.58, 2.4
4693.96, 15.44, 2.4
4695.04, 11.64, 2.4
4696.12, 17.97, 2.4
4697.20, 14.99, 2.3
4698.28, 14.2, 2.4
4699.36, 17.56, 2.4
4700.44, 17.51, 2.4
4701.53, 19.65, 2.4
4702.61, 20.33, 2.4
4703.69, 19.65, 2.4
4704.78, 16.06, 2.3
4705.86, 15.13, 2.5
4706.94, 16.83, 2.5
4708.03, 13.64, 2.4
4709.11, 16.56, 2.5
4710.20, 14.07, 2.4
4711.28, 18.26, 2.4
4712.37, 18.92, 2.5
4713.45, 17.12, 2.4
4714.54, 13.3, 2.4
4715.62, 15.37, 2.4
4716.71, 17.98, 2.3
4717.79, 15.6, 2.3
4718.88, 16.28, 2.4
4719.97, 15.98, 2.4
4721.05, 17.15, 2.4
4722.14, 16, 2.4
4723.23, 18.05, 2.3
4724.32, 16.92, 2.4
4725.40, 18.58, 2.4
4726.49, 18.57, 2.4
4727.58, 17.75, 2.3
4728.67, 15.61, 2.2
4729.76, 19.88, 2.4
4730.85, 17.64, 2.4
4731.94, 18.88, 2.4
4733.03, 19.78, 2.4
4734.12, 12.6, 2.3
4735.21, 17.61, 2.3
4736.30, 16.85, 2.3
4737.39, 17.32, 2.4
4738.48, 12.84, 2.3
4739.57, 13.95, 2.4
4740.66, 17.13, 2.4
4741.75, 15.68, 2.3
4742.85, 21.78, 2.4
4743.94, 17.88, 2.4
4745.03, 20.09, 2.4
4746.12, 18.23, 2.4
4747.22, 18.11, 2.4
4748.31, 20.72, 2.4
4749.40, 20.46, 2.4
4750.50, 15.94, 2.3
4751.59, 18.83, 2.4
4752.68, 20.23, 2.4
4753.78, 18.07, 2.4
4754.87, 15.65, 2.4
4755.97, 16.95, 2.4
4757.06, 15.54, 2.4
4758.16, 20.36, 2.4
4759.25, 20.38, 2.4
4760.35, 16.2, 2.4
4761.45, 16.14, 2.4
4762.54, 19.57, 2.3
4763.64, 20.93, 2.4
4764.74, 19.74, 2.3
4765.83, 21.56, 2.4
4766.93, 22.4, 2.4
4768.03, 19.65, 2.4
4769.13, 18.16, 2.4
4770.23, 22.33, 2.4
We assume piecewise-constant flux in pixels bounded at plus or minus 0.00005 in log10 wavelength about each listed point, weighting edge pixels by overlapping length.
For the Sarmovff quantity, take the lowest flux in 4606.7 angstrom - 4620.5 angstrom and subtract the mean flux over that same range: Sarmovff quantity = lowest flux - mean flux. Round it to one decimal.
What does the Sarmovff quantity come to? -6.6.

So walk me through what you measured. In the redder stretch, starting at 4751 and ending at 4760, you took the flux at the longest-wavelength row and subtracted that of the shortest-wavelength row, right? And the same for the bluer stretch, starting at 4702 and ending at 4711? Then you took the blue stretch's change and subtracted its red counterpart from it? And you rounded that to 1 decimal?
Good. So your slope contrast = -7.8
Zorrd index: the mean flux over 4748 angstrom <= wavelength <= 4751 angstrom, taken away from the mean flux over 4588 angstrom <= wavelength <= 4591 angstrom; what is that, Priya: -2.3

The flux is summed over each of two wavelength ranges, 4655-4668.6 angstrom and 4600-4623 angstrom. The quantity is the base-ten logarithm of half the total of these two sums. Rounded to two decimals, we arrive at 2.44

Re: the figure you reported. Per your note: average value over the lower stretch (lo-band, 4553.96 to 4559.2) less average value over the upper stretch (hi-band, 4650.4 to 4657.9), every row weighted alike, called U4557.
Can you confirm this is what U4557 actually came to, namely -2.8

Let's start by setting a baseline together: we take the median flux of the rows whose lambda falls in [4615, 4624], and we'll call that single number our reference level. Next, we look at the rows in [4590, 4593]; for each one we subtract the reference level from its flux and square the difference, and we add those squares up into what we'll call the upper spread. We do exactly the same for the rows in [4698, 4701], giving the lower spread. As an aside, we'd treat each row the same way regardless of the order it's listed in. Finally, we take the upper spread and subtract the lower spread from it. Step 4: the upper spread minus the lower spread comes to 11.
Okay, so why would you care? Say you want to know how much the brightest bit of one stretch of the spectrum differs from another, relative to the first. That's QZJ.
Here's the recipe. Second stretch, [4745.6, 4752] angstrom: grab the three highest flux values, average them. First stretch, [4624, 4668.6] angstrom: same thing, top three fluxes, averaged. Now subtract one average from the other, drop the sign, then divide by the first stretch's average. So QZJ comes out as 0.096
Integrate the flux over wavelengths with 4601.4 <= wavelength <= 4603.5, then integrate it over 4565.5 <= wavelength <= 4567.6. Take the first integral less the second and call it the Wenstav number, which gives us 11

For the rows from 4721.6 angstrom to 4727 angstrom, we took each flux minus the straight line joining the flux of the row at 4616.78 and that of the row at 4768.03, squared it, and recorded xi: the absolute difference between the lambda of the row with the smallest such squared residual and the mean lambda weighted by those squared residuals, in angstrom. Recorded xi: 2.5 angstrom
